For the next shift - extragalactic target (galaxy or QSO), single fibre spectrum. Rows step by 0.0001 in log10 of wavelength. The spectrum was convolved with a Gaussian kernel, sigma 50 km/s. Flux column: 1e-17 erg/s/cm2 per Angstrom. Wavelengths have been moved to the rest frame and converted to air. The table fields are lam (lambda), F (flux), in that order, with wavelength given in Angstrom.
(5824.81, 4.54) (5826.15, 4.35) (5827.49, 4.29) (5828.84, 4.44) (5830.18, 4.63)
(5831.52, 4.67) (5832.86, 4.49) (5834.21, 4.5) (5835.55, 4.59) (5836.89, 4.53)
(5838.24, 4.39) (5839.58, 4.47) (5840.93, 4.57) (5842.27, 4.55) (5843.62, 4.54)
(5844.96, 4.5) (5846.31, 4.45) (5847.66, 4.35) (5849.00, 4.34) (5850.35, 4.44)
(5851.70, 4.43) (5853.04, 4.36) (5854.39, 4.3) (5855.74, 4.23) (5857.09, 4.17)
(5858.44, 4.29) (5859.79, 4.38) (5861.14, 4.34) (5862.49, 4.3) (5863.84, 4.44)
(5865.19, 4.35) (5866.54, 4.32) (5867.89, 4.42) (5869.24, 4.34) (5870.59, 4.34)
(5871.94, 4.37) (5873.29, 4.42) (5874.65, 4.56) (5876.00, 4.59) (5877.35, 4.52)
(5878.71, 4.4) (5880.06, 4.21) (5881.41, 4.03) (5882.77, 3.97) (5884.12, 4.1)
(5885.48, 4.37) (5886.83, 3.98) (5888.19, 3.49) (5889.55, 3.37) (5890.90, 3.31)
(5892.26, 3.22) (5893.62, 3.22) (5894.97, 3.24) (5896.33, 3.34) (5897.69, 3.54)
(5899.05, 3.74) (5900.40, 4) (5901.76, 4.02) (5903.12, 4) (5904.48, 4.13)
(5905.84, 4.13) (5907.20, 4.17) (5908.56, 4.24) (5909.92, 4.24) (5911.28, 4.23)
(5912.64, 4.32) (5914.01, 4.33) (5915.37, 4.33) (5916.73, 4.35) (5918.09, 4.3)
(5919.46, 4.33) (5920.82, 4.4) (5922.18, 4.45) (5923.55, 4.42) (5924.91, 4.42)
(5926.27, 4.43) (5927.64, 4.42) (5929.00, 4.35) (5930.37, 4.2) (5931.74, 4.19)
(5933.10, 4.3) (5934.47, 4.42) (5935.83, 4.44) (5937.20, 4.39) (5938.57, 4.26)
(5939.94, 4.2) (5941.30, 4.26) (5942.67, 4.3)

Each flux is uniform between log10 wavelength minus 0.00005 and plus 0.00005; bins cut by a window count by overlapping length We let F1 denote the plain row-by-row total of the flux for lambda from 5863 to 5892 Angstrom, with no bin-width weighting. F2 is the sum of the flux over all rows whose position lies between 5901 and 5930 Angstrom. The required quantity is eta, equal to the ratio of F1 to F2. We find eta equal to 0.98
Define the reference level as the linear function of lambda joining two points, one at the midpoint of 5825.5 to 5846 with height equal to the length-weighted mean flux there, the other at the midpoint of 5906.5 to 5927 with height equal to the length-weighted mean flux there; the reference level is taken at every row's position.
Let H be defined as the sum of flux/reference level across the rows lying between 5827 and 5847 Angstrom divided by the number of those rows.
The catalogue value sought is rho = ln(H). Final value 0.00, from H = 1.00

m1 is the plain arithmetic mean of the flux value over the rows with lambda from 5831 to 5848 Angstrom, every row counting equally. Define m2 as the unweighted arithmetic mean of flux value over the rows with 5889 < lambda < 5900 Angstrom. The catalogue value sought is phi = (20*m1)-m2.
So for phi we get 87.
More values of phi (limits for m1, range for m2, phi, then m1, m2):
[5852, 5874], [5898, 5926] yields 82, 4.34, 4.23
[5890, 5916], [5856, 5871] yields 73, 3.88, 4.34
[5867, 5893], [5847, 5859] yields 78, 4.11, 4.32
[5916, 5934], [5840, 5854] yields 83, 4.35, 4.45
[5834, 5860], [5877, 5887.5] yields 84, 4.42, 4.20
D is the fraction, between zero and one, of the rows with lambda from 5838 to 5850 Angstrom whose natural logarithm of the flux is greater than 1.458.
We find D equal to 1.0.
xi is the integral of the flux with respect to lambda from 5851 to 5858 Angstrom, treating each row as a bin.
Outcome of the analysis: 30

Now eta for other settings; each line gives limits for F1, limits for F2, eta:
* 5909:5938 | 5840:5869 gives 0.99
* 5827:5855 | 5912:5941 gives 1.03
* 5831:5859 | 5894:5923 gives 1.09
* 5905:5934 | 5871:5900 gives 1.10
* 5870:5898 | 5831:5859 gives 0.89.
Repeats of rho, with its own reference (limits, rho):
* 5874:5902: -0.13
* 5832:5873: -0.01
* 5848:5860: -0.03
